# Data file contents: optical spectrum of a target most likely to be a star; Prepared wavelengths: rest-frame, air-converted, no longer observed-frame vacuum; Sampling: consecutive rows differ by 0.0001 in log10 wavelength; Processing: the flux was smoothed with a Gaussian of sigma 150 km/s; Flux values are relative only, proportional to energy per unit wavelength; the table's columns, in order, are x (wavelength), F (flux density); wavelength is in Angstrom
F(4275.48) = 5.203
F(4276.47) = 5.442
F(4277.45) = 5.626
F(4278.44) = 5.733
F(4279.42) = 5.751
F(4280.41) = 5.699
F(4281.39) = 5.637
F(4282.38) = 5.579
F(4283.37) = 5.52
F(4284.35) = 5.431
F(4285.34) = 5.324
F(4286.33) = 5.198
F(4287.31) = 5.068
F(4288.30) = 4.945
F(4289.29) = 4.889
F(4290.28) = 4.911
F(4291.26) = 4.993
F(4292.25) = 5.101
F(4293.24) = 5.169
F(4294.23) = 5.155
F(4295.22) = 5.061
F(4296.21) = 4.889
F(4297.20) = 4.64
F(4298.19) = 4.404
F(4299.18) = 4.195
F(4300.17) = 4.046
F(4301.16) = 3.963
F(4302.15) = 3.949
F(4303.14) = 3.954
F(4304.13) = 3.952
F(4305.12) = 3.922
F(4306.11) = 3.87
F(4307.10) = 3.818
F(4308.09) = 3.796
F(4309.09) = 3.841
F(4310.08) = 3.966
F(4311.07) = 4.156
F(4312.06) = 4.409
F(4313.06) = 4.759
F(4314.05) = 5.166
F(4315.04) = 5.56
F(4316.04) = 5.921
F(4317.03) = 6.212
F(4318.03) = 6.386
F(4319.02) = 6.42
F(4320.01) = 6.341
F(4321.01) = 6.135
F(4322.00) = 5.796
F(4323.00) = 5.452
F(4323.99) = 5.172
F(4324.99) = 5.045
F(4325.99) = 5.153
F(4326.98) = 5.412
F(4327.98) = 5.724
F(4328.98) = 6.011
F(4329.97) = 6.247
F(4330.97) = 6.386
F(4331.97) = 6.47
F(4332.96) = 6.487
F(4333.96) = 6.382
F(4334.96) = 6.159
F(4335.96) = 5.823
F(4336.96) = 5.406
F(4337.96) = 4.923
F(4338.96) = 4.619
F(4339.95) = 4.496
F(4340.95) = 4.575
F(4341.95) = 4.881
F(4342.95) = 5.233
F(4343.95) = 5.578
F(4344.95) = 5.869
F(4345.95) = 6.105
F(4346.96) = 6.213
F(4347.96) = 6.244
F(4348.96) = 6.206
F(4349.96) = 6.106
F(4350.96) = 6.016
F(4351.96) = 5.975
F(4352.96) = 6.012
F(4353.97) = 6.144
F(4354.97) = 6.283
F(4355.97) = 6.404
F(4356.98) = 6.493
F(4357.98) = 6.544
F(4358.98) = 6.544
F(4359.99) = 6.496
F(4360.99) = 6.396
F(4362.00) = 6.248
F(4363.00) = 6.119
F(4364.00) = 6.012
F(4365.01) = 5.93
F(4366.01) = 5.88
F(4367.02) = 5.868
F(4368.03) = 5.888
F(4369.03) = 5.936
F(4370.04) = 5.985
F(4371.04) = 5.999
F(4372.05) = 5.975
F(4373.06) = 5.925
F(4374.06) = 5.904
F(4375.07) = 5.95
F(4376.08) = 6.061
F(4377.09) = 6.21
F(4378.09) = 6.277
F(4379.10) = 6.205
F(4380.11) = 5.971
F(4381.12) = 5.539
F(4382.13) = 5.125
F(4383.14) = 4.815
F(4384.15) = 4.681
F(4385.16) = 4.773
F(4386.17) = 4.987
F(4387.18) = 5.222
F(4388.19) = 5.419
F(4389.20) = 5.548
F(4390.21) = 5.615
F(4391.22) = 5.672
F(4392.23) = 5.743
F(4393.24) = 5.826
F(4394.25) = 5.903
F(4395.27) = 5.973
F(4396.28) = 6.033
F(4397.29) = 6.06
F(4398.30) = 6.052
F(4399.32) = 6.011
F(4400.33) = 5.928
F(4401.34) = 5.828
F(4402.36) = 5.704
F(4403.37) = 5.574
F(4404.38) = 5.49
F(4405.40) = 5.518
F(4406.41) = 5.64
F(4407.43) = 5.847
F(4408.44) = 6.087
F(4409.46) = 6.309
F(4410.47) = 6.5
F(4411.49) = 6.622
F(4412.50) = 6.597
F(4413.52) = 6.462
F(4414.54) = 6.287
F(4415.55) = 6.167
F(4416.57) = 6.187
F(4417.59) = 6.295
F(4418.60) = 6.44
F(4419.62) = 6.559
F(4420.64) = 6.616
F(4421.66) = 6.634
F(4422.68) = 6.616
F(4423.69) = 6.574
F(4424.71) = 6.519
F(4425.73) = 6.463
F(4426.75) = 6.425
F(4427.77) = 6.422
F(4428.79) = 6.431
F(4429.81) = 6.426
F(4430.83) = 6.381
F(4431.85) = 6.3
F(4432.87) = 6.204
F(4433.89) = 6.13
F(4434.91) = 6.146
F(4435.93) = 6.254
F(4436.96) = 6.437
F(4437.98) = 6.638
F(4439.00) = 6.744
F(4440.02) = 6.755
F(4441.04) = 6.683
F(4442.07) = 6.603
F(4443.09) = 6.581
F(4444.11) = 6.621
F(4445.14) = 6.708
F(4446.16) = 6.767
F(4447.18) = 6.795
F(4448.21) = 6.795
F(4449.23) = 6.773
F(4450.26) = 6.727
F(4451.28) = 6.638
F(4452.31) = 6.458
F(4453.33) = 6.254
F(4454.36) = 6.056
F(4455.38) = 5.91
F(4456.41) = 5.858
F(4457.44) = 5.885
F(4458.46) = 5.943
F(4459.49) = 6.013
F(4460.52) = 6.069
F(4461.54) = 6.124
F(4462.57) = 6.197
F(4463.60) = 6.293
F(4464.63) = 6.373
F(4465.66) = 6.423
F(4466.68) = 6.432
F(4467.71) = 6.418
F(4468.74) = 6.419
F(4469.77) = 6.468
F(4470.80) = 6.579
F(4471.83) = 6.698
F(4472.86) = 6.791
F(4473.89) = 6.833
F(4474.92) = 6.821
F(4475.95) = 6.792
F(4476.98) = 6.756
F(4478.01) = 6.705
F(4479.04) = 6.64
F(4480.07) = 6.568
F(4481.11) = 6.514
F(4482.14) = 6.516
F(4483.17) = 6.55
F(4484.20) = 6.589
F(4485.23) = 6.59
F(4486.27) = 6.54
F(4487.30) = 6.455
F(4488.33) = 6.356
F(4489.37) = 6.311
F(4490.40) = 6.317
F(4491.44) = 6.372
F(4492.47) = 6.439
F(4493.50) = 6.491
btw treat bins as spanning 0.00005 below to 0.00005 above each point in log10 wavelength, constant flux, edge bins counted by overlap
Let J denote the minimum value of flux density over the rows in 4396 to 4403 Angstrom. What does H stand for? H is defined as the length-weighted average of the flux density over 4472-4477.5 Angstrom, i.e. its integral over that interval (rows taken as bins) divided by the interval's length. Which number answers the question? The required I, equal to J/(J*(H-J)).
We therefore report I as 1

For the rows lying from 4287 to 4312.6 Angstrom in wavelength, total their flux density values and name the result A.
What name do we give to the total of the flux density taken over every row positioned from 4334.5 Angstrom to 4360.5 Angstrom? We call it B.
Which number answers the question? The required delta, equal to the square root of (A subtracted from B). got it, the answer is 6.0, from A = 115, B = 151.3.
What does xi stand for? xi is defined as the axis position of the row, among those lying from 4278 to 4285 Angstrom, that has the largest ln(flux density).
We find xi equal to 4279.42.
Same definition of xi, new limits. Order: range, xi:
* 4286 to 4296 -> 4286.33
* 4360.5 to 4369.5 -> 4360.99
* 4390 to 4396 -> 4395.27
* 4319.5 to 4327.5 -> 4320.01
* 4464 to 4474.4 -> 4473.89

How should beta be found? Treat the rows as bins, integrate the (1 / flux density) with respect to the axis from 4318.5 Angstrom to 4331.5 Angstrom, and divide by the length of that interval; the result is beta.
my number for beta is 0.174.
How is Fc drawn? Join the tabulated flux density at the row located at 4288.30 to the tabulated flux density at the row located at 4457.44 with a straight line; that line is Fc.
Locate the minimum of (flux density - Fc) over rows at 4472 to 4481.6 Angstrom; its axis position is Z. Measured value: 4481.11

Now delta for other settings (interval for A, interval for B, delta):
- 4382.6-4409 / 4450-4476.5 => 4.4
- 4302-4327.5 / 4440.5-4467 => 6.1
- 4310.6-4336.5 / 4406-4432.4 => 4.1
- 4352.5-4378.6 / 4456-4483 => 2.8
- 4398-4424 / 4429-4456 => 2.9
